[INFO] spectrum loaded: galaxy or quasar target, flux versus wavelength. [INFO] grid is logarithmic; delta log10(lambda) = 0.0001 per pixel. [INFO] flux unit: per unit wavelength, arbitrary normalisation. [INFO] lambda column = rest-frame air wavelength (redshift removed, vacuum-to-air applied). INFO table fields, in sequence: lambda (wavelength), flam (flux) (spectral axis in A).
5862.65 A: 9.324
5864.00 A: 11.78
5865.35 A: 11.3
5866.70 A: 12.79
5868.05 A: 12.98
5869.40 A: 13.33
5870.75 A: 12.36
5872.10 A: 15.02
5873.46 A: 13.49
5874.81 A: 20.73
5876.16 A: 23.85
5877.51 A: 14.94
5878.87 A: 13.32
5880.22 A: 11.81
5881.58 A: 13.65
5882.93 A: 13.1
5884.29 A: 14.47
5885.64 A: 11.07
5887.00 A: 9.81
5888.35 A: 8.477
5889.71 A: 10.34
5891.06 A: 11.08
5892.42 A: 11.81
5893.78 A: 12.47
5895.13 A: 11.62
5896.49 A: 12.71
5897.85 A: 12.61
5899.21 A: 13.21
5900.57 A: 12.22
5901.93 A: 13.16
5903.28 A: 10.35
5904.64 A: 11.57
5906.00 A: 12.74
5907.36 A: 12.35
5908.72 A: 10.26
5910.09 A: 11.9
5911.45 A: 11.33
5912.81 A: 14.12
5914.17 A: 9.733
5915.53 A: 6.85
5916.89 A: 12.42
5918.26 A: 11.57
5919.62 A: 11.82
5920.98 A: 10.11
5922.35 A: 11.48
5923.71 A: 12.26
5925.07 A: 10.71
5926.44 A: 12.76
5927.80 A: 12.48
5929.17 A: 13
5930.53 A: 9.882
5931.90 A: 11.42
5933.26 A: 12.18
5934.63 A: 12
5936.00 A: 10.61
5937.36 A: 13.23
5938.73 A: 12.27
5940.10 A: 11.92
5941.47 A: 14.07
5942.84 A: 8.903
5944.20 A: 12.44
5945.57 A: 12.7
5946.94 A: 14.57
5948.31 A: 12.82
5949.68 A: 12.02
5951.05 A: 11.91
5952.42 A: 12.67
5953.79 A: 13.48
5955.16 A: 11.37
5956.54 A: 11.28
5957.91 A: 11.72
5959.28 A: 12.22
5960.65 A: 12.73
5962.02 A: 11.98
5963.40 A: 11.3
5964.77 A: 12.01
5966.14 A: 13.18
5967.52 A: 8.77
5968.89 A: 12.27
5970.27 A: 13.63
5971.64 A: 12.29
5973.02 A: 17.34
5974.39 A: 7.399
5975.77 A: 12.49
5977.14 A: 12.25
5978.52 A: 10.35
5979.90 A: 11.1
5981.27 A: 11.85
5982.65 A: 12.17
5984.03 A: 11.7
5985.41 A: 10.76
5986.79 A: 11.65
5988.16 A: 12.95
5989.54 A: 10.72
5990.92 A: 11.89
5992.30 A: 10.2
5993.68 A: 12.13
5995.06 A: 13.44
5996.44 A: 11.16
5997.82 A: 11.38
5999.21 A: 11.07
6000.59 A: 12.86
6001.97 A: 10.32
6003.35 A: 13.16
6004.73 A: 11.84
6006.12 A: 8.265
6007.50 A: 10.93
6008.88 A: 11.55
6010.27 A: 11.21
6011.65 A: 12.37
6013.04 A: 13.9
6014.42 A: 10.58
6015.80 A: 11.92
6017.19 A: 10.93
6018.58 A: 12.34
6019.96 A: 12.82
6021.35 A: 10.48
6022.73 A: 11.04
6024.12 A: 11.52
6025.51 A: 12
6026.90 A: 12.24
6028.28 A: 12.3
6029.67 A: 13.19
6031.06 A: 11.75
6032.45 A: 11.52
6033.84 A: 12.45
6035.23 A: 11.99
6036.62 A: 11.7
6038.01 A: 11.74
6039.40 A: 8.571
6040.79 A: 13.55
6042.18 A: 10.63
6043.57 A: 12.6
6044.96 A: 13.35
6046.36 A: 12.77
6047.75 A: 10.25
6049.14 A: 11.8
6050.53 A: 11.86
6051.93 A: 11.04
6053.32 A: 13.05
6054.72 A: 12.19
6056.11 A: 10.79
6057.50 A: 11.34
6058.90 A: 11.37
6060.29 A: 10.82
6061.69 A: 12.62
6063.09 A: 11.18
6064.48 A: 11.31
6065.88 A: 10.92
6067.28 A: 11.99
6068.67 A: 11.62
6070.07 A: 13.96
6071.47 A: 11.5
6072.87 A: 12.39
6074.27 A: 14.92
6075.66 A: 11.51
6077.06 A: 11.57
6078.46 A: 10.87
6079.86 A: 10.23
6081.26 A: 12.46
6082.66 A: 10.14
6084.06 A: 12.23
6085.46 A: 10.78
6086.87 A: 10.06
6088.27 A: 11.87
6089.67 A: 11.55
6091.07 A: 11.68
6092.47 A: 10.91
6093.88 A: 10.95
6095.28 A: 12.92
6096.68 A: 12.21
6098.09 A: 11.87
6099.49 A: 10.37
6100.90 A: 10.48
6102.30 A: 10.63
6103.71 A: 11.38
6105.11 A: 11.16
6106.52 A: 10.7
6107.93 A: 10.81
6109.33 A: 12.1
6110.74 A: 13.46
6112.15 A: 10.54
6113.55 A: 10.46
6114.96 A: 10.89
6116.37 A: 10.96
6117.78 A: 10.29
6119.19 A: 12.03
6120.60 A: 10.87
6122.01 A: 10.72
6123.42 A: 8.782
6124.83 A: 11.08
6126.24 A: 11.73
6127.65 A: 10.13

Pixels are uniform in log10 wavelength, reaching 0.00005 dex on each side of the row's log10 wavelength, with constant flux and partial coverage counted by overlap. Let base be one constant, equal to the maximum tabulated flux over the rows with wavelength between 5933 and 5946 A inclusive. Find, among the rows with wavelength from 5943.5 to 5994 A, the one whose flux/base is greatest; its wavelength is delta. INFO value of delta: 5973.02 A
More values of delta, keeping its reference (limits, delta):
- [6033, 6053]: 6040.79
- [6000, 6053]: 6013.04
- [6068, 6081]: 6074.27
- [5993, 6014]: 6013.04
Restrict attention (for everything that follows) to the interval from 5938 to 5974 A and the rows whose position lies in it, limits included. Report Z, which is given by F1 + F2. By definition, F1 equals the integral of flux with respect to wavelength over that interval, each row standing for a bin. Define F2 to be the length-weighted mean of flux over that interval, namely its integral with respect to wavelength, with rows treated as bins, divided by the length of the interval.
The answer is 457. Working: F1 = 444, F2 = 12.3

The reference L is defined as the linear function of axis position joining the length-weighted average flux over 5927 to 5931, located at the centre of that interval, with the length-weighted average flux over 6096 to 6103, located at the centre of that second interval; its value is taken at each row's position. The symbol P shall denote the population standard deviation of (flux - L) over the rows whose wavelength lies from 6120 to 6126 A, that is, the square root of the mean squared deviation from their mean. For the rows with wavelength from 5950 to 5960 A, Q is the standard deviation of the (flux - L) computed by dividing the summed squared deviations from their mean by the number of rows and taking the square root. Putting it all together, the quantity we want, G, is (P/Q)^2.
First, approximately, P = 0.92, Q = 0.7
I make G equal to 2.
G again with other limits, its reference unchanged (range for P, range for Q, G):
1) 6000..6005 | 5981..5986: 5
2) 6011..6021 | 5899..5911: 1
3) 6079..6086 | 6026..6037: 4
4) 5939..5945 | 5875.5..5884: 0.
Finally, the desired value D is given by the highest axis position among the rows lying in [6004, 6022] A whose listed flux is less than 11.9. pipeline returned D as 6021.35 A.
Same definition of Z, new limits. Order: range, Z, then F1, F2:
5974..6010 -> 422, 410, 11.4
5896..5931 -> 421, 409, 11.7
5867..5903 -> 488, 475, 13.2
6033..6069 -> 432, 420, 11.7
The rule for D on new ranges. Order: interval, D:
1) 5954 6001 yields 5999.21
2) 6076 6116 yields 6114.96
